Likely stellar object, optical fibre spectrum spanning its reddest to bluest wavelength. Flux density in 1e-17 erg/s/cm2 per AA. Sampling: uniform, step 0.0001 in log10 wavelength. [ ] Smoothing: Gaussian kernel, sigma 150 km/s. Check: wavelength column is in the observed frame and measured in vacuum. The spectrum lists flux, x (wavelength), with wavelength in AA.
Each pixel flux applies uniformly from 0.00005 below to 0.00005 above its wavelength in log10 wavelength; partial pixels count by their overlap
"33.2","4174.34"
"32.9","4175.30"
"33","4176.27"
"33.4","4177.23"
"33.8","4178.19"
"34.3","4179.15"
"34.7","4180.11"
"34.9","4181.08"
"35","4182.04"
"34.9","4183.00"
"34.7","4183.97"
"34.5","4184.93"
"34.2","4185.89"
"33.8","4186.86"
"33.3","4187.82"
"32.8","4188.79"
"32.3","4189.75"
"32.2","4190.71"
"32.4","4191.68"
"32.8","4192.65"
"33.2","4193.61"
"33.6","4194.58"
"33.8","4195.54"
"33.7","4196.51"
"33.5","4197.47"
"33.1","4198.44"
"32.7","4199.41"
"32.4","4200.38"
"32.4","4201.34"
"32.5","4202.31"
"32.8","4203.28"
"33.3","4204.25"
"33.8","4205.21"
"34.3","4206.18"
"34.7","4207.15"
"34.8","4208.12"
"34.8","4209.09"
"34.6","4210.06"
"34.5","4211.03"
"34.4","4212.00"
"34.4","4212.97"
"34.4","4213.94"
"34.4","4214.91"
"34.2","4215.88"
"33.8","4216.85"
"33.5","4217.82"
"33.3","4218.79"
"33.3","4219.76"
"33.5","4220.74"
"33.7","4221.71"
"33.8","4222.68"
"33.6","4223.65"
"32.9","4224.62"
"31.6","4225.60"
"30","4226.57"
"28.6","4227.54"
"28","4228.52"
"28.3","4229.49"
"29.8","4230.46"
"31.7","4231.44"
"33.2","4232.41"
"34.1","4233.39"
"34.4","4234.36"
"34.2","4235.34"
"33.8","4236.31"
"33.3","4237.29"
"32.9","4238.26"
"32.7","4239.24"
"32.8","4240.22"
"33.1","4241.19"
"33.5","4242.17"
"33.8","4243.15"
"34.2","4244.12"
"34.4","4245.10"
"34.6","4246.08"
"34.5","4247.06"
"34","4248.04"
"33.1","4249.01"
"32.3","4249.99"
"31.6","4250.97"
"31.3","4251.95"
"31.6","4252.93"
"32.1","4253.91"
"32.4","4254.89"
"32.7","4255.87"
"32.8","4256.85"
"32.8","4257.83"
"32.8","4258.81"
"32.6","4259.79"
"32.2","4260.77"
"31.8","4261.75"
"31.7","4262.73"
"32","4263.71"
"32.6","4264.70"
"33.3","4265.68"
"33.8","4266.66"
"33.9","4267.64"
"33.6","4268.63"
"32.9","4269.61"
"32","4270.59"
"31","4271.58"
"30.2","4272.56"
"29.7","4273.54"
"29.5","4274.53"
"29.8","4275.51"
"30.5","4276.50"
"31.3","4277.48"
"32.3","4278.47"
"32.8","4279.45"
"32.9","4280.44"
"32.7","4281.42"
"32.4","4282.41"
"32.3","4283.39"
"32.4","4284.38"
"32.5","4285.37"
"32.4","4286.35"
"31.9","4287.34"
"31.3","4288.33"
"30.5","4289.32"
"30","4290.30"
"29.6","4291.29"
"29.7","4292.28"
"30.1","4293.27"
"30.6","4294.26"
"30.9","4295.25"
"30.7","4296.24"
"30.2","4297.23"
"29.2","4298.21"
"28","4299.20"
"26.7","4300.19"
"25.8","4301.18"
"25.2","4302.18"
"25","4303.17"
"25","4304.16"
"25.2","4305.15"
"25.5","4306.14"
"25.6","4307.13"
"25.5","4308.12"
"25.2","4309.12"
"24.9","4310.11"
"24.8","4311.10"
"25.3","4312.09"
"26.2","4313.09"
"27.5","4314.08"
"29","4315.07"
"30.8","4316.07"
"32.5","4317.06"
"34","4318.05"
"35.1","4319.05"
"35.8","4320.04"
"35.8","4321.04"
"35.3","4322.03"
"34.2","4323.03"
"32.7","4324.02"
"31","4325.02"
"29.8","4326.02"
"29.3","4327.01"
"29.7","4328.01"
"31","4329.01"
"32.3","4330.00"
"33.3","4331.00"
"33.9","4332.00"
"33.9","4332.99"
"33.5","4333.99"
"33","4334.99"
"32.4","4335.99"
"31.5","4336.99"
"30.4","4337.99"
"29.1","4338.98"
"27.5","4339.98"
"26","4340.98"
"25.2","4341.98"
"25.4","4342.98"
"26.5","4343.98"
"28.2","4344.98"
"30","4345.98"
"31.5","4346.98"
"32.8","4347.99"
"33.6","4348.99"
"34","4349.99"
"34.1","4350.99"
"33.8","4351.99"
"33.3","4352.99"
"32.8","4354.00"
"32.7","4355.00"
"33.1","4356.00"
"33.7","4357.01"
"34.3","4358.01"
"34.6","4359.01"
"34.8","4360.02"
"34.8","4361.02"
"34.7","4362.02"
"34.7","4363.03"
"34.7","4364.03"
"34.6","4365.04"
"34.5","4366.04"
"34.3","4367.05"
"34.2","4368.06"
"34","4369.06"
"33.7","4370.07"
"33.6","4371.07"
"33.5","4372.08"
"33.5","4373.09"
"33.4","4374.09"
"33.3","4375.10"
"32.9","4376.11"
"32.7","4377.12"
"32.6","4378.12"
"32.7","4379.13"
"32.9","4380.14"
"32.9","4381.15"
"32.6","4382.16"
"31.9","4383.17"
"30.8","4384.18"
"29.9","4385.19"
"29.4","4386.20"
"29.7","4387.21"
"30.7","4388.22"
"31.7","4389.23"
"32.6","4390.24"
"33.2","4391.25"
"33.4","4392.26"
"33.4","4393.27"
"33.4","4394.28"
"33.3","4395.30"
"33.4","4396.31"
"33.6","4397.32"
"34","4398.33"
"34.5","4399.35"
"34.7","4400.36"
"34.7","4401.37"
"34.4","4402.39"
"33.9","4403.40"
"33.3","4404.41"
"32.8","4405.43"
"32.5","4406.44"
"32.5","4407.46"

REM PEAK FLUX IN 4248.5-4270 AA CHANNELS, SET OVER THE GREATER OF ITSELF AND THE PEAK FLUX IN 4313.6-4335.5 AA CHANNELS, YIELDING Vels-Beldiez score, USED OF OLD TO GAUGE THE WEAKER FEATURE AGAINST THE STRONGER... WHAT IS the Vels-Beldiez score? 0.95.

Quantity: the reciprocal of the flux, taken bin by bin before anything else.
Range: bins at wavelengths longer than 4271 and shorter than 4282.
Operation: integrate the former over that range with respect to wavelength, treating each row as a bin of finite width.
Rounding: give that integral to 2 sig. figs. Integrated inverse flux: 0.35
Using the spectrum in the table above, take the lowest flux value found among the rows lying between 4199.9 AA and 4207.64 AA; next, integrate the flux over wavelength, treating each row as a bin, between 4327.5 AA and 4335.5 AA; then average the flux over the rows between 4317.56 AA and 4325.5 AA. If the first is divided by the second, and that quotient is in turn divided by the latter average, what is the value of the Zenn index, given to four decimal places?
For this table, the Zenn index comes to 0.0036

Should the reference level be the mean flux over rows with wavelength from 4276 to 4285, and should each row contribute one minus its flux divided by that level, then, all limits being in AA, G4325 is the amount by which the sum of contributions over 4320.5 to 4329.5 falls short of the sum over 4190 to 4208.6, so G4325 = -0.7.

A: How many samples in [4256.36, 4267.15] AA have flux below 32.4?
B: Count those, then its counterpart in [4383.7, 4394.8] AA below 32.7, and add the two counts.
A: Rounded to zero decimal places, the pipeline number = 11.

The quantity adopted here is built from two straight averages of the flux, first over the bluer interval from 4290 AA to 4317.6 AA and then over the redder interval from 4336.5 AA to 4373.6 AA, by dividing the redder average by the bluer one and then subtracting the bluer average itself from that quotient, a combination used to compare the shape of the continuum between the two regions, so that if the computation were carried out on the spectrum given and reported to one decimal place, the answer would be -26.5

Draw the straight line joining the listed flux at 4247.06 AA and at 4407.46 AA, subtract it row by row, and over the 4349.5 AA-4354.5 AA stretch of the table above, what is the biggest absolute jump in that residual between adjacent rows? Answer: 0.49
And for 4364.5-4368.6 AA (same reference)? 0.19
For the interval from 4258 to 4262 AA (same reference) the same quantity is 0.39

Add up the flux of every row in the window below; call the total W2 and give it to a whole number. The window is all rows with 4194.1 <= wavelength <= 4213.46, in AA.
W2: 674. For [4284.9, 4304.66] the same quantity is 585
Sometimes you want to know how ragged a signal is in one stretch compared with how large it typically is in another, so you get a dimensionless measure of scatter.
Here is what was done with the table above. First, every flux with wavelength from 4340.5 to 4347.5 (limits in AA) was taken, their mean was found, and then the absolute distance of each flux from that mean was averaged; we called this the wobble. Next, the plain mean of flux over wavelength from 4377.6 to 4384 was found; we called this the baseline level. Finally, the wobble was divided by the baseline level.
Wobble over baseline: 0.06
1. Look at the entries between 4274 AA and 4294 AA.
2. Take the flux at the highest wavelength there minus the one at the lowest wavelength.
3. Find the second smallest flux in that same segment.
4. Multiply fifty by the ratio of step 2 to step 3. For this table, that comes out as 1.0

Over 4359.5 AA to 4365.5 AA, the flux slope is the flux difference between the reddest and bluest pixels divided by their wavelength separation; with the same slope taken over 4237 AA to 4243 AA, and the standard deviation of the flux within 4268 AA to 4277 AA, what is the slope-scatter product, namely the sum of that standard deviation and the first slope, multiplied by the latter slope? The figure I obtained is 0.1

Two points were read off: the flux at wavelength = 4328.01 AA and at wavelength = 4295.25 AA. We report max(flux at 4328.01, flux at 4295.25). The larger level 30.9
